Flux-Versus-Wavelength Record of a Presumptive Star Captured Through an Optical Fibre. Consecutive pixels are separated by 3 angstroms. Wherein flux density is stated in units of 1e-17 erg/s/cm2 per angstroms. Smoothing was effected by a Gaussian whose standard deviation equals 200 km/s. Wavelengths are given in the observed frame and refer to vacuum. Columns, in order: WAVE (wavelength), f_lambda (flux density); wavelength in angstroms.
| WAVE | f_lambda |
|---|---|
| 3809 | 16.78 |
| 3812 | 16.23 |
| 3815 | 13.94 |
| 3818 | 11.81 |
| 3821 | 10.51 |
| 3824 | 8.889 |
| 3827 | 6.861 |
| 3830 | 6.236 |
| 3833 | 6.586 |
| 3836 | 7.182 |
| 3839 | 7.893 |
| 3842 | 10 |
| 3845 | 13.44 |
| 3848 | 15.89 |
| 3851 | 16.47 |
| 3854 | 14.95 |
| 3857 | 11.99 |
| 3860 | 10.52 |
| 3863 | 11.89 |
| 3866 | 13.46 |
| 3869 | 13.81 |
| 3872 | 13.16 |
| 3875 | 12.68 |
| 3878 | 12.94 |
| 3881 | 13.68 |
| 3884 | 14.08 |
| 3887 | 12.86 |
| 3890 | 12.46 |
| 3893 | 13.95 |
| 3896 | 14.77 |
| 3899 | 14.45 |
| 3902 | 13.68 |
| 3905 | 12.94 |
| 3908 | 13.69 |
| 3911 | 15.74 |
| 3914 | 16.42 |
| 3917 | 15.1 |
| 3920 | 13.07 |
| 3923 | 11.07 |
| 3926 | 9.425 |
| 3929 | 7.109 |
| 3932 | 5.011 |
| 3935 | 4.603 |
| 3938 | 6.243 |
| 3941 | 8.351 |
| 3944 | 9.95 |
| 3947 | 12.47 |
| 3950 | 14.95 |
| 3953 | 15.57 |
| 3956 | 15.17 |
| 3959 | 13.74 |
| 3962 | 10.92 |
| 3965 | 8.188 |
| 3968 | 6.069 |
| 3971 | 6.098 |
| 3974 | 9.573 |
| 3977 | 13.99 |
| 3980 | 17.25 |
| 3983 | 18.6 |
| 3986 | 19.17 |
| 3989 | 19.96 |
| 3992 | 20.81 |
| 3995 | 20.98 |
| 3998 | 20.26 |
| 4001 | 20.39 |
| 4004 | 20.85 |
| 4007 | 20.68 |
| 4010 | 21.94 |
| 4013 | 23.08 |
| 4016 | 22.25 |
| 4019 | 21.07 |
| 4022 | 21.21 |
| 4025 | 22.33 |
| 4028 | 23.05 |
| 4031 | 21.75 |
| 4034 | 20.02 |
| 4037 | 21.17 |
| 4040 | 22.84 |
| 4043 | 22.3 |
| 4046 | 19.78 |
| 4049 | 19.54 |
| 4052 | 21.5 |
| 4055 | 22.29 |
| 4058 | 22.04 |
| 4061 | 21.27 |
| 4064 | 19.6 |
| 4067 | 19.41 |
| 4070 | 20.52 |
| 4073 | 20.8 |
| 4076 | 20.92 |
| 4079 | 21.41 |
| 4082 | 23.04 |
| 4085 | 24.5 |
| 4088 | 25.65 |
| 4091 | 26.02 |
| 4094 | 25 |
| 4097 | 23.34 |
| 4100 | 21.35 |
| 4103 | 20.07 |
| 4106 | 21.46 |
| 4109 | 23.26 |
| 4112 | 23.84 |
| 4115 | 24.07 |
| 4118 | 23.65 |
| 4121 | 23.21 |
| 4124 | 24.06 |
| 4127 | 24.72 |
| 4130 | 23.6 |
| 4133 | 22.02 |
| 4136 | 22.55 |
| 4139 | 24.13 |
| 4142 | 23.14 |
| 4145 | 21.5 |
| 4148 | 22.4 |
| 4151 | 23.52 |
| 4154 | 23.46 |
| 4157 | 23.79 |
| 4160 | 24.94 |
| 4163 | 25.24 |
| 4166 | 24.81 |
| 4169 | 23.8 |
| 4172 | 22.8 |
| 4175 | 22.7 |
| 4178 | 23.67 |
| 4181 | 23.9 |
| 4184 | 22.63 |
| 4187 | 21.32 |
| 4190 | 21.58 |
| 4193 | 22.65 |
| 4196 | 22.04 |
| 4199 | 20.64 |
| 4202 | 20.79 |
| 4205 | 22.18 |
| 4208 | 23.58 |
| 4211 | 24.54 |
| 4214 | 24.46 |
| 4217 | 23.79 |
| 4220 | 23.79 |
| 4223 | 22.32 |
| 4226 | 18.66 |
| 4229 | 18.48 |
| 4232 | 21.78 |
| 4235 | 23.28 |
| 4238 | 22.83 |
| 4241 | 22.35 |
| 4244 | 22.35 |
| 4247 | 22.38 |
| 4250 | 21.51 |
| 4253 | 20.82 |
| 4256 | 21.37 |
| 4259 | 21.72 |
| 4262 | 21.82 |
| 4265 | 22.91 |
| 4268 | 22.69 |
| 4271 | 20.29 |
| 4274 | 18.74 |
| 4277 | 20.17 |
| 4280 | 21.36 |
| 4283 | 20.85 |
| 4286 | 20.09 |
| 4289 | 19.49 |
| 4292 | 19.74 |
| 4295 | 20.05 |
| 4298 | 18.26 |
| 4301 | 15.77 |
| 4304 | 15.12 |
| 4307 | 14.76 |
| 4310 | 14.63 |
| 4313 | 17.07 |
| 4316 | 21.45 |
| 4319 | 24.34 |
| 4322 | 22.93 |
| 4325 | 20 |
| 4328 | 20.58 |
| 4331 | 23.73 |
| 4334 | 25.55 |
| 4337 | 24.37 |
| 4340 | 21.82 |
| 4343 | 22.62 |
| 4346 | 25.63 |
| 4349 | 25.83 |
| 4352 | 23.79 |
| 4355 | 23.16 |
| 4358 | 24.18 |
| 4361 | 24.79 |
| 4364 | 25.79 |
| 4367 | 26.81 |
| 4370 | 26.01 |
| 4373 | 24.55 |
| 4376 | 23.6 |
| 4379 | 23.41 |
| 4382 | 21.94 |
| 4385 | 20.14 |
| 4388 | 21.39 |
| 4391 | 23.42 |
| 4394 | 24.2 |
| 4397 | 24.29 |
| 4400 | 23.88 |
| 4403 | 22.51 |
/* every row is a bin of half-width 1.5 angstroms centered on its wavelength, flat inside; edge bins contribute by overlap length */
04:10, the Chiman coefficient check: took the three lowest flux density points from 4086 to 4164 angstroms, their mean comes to 21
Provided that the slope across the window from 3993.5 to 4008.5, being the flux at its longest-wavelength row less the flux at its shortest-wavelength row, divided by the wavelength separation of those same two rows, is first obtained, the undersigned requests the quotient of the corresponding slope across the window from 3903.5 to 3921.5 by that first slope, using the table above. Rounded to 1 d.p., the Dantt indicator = -0.3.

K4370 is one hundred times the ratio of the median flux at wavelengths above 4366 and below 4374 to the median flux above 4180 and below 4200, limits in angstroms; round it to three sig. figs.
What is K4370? 118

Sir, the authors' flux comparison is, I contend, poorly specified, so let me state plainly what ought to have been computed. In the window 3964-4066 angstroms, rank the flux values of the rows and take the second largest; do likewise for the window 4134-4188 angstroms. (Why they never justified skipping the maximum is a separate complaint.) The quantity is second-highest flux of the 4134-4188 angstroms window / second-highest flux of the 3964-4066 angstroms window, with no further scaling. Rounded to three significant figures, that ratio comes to 1.08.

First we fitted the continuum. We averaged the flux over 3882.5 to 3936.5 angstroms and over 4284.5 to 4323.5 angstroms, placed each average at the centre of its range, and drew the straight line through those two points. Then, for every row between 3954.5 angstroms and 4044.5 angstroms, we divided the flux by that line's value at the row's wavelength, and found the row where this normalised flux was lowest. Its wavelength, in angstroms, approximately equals 3968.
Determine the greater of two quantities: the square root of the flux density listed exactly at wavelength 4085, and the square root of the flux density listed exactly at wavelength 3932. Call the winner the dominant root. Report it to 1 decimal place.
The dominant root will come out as 4.9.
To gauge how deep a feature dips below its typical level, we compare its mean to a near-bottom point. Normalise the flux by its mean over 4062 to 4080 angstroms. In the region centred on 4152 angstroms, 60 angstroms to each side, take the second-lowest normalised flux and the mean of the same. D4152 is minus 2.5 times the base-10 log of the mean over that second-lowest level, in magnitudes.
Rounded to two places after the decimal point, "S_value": -0.12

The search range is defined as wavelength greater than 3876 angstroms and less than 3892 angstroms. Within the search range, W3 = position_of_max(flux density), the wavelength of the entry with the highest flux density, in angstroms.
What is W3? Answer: 3884 angstroms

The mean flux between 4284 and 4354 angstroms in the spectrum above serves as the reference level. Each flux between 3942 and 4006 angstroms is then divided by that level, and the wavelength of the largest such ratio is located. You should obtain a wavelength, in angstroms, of 3995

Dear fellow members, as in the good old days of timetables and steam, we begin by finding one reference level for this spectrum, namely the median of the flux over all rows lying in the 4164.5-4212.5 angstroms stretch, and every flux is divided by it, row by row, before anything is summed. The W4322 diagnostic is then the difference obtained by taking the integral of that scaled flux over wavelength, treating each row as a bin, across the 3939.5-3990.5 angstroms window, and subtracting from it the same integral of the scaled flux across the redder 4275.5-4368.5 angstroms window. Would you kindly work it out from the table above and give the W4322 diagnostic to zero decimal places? -59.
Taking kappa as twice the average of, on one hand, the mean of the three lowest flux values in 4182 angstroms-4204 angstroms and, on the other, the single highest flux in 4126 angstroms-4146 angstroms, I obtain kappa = 46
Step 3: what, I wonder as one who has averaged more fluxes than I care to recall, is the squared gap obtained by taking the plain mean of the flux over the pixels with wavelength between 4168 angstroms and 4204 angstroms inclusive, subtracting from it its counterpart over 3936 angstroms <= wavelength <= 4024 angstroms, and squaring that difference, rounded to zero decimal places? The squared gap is 43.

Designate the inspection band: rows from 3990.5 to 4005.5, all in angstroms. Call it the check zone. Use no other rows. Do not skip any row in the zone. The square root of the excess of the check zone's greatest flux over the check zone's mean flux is 0.57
